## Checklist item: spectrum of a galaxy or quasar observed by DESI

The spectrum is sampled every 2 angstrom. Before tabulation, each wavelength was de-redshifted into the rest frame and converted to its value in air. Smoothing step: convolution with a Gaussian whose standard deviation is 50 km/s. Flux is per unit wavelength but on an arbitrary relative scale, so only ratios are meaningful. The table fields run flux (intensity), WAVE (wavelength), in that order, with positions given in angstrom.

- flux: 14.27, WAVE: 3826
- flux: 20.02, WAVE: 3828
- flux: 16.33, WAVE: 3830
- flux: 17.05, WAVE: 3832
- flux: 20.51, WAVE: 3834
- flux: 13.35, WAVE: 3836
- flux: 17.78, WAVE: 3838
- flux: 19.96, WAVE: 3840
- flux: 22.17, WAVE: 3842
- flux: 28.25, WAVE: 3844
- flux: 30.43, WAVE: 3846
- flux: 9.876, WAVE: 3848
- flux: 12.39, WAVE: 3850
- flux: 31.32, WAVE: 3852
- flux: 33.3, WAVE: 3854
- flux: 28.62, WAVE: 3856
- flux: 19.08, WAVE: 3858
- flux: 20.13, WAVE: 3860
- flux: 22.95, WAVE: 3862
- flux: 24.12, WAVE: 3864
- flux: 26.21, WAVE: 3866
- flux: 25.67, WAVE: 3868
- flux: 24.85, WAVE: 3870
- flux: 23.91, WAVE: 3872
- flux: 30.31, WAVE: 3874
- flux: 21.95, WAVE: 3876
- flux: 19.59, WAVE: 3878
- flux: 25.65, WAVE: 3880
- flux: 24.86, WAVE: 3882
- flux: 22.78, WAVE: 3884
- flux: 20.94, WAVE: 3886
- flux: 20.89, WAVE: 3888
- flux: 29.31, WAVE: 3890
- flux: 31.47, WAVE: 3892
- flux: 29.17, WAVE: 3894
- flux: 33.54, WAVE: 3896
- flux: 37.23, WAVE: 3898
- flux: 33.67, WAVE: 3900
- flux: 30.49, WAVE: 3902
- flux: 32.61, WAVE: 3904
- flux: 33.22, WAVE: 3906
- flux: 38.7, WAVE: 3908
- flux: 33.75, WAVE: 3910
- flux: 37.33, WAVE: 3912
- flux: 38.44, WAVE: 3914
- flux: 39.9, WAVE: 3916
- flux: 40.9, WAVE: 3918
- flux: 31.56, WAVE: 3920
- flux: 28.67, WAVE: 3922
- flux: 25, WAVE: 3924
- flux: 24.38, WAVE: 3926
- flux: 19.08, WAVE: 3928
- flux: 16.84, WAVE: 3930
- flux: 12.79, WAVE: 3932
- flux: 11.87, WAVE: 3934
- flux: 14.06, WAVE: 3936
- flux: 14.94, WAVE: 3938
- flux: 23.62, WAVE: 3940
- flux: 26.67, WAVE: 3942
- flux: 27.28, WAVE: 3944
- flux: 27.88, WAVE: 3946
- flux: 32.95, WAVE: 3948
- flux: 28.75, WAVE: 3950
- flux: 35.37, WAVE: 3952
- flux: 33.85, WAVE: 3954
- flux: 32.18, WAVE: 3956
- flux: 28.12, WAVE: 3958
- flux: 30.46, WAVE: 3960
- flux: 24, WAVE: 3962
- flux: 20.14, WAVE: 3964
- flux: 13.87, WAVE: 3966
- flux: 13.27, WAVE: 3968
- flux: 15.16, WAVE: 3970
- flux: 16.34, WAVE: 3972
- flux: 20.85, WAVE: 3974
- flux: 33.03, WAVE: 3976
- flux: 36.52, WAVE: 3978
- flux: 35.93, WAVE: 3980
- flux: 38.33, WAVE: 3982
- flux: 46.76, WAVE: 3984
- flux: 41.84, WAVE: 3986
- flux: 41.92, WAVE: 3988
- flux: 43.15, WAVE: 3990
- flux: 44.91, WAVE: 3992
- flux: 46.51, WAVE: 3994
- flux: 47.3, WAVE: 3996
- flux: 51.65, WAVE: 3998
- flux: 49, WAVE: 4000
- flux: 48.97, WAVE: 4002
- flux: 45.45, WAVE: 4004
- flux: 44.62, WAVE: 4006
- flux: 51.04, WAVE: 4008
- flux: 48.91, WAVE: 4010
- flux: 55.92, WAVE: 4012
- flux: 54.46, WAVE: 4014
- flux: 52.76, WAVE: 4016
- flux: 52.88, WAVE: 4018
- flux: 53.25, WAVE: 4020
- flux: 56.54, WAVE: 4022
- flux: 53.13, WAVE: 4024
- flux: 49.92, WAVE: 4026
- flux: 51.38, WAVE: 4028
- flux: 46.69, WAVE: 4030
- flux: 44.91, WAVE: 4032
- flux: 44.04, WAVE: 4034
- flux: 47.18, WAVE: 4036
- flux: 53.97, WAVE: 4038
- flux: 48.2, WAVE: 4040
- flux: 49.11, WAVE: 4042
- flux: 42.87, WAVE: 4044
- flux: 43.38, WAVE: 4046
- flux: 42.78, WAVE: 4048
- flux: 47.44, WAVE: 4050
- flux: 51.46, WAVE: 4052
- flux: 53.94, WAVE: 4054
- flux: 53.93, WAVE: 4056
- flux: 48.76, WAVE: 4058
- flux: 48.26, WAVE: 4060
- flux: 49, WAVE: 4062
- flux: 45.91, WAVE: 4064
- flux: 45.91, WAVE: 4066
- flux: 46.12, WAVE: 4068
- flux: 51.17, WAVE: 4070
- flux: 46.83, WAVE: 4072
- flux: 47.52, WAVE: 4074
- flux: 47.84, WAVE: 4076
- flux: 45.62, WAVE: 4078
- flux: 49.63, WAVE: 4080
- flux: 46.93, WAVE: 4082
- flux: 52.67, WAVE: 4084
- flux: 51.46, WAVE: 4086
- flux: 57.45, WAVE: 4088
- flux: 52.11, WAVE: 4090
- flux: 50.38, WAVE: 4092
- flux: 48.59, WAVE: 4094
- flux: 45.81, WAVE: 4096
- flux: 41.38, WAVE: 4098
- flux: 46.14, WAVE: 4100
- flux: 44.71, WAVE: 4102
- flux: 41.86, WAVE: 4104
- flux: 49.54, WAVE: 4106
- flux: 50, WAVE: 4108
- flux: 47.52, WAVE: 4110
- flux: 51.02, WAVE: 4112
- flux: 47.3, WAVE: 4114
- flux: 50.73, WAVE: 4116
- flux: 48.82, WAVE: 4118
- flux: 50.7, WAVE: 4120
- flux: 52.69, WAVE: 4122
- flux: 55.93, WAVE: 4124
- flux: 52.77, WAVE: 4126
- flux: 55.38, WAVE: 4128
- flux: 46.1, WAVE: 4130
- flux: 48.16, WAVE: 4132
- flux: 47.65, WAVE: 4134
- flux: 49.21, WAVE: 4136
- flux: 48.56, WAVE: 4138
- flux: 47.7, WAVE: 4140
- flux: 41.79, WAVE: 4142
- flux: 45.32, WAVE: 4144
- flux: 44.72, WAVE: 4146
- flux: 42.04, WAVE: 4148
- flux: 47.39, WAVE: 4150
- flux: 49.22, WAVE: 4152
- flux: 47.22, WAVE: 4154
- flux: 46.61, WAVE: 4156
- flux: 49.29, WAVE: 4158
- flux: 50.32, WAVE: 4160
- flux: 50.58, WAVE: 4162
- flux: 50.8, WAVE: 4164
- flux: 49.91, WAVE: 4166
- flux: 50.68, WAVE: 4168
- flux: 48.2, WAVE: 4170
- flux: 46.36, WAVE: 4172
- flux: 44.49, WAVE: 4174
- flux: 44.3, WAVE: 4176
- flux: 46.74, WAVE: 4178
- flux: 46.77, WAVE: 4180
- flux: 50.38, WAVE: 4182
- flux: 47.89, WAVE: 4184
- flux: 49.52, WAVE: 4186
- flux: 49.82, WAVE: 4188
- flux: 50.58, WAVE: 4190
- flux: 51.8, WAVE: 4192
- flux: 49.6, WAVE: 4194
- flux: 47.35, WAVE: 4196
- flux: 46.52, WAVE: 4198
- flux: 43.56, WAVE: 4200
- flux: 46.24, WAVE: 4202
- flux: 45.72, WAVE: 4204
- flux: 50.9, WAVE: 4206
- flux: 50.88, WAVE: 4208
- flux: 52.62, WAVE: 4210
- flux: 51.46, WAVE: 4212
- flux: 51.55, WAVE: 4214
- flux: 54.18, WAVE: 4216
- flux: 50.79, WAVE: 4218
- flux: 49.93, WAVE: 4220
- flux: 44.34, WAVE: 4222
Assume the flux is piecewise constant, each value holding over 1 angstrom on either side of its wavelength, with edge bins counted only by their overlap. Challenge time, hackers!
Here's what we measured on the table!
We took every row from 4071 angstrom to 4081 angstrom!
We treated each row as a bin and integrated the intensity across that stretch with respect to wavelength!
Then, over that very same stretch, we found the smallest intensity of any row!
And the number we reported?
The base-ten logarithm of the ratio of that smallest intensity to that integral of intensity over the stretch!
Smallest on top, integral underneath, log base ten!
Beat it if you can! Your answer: -1.0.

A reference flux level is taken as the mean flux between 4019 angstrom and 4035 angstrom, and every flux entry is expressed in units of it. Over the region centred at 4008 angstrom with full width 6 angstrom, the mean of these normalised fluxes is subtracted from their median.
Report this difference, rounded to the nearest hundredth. 0.01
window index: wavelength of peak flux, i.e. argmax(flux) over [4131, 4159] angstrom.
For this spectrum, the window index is 4158 angstrom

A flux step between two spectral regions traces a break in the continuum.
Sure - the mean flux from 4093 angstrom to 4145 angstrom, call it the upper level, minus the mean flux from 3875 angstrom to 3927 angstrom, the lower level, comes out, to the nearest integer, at 18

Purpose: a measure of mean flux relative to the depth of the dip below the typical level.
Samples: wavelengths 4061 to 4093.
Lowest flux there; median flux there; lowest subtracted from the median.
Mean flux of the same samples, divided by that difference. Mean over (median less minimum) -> 18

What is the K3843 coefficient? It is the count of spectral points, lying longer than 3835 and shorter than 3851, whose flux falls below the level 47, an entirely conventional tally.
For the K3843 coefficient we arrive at 8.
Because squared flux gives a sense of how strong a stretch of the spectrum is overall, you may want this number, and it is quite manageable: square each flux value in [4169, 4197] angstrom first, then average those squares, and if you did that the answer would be 2321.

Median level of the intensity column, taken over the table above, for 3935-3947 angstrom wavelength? 25.1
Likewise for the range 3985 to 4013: 46.9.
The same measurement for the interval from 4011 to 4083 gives 48.5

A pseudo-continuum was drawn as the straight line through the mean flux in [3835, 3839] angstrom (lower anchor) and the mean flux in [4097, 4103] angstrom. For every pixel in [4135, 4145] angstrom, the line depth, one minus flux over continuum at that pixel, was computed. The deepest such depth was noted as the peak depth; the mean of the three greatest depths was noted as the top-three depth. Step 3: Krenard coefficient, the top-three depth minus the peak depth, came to -0.065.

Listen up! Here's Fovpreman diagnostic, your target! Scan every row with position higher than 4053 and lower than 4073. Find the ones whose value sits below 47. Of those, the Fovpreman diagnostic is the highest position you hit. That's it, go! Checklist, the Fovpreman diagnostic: 4072 angstrom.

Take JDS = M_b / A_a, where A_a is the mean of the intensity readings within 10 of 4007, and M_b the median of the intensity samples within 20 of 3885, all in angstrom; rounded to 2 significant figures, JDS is 0.52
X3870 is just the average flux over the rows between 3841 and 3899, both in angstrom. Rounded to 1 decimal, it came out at 25.2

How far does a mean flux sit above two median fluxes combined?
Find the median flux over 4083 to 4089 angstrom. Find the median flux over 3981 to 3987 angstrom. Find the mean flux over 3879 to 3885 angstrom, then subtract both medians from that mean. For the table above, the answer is -70.1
